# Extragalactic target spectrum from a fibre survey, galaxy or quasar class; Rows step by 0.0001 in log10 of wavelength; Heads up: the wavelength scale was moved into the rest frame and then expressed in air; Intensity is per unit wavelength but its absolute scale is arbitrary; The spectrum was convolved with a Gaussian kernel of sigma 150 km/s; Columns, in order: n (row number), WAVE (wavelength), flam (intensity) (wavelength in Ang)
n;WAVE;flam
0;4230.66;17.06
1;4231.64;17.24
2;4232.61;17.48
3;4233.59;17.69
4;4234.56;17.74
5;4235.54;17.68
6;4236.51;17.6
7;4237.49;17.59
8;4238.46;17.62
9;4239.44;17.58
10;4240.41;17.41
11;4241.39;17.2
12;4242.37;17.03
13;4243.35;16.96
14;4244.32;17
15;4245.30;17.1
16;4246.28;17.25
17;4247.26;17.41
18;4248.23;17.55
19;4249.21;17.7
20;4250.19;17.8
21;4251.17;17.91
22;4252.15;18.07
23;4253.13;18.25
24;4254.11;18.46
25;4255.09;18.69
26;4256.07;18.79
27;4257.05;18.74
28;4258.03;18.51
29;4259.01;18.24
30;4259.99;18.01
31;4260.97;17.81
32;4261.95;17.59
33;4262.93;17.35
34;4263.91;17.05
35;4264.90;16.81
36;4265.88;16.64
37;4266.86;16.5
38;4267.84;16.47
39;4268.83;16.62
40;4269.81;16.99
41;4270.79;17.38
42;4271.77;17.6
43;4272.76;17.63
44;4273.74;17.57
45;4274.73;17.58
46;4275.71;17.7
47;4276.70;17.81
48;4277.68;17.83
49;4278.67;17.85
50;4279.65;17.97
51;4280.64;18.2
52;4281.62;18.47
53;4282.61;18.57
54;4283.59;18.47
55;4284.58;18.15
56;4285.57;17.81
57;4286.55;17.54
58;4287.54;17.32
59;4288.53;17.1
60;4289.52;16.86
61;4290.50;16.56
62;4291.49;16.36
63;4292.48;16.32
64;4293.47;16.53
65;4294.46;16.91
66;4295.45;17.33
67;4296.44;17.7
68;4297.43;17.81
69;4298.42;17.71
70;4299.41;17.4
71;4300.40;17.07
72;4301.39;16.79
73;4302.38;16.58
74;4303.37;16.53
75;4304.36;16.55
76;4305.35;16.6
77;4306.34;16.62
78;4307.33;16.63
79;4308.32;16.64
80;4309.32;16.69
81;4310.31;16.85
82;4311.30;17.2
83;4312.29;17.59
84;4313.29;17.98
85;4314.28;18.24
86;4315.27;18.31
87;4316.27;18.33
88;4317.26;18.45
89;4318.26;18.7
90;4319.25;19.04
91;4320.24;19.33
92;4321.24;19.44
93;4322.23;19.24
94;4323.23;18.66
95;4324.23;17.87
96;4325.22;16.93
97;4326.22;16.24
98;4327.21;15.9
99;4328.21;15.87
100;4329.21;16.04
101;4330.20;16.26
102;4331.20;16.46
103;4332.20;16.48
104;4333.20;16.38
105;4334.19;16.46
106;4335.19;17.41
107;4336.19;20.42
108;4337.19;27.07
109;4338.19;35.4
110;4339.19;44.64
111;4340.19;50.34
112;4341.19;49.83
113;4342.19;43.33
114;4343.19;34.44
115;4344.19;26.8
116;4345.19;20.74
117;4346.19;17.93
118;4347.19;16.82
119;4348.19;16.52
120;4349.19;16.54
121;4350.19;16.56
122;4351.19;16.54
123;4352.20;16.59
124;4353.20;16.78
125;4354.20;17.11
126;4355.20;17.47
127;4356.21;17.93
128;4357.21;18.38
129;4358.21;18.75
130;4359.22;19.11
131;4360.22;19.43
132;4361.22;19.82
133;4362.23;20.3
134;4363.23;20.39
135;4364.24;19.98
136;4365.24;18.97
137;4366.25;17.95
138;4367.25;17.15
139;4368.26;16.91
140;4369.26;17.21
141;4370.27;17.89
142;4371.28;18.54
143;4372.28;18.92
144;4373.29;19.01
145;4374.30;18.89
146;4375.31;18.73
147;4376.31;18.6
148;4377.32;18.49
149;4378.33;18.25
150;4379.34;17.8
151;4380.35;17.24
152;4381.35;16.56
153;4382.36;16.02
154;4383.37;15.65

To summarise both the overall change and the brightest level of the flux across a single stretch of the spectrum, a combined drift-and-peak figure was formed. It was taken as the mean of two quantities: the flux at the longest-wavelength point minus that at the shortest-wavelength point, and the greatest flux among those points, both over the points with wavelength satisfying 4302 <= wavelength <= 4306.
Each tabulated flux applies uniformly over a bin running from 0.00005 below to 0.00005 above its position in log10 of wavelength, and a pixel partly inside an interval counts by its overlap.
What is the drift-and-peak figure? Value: 8.3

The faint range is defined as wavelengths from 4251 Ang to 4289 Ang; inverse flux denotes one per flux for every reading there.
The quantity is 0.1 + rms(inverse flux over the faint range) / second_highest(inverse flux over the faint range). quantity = 1.03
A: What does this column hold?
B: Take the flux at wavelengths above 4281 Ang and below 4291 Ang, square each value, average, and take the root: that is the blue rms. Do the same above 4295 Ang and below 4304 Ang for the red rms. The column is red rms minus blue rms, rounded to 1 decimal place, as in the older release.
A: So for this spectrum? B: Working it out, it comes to -0.5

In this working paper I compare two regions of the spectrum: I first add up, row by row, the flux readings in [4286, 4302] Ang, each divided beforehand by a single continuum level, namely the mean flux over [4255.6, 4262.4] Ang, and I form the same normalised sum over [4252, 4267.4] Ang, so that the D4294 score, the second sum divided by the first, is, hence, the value 1.04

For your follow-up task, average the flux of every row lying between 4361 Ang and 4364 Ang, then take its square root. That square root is 4.49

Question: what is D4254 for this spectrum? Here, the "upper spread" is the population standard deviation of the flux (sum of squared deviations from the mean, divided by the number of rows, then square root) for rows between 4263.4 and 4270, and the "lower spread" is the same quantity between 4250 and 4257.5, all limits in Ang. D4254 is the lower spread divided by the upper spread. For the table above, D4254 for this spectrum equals 1.7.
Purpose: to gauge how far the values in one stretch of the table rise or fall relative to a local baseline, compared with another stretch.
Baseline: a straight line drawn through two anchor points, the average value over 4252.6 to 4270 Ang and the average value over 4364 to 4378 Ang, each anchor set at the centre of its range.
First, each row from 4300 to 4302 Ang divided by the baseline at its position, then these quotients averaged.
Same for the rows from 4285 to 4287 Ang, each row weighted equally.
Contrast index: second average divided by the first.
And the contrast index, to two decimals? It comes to 1.05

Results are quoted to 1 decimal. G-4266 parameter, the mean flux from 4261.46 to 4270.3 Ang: 16.9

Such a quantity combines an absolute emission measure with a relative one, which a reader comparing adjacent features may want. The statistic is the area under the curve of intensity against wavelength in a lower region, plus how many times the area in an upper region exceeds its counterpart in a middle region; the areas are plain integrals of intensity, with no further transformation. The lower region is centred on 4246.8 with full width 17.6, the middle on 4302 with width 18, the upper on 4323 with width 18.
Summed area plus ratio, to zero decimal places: 311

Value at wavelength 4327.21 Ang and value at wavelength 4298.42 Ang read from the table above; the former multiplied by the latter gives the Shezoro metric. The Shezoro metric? 282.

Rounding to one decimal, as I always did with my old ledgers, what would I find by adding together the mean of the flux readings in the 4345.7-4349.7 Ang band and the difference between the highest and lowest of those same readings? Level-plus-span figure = 18.4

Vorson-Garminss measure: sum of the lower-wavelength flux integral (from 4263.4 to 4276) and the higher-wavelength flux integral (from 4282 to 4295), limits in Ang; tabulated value 440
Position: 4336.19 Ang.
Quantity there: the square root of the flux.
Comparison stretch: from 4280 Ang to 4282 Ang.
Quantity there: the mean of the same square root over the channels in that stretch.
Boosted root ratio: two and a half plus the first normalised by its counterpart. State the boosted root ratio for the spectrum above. 3.56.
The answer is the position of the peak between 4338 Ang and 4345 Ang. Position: 4340.19 Ang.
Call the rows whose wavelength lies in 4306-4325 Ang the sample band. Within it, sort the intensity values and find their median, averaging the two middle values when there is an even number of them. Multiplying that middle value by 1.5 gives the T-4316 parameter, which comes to 27.4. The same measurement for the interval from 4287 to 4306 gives 25.3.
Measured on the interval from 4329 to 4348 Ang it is 30.6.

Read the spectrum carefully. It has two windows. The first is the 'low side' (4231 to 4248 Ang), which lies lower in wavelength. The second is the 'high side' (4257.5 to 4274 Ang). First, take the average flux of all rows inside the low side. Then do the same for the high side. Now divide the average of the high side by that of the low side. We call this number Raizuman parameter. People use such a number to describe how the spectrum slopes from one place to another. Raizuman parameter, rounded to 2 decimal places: 1.00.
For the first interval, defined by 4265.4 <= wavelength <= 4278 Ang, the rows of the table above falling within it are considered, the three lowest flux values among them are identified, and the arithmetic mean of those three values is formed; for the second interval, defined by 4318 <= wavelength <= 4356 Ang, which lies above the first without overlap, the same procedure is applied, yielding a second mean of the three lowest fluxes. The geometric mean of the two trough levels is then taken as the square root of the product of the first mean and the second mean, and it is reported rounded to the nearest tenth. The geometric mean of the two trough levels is 16.2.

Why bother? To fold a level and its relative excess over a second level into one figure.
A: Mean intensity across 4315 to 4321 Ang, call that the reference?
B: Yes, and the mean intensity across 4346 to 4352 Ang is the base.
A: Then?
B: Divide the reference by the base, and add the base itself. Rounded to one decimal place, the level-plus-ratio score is 17.9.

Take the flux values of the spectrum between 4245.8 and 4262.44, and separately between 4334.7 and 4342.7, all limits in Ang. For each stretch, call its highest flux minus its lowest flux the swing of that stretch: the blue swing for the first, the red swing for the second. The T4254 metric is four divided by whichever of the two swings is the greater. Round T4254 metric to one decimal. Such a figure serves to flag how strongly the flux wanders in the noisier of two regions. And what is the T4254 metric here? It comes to 0.1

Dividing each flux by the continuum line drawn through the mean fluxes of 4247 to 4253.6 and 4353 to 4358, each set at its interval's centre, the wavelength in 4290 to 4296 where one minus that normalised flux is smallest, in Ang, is 4295.45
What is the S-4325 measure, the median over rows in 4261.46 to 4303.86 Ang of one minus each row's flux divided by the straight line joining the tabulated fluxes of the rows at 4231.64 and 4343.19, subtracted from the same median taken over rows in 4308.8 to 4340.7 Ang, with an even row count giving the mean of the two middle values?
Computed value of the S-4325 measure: 0.130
